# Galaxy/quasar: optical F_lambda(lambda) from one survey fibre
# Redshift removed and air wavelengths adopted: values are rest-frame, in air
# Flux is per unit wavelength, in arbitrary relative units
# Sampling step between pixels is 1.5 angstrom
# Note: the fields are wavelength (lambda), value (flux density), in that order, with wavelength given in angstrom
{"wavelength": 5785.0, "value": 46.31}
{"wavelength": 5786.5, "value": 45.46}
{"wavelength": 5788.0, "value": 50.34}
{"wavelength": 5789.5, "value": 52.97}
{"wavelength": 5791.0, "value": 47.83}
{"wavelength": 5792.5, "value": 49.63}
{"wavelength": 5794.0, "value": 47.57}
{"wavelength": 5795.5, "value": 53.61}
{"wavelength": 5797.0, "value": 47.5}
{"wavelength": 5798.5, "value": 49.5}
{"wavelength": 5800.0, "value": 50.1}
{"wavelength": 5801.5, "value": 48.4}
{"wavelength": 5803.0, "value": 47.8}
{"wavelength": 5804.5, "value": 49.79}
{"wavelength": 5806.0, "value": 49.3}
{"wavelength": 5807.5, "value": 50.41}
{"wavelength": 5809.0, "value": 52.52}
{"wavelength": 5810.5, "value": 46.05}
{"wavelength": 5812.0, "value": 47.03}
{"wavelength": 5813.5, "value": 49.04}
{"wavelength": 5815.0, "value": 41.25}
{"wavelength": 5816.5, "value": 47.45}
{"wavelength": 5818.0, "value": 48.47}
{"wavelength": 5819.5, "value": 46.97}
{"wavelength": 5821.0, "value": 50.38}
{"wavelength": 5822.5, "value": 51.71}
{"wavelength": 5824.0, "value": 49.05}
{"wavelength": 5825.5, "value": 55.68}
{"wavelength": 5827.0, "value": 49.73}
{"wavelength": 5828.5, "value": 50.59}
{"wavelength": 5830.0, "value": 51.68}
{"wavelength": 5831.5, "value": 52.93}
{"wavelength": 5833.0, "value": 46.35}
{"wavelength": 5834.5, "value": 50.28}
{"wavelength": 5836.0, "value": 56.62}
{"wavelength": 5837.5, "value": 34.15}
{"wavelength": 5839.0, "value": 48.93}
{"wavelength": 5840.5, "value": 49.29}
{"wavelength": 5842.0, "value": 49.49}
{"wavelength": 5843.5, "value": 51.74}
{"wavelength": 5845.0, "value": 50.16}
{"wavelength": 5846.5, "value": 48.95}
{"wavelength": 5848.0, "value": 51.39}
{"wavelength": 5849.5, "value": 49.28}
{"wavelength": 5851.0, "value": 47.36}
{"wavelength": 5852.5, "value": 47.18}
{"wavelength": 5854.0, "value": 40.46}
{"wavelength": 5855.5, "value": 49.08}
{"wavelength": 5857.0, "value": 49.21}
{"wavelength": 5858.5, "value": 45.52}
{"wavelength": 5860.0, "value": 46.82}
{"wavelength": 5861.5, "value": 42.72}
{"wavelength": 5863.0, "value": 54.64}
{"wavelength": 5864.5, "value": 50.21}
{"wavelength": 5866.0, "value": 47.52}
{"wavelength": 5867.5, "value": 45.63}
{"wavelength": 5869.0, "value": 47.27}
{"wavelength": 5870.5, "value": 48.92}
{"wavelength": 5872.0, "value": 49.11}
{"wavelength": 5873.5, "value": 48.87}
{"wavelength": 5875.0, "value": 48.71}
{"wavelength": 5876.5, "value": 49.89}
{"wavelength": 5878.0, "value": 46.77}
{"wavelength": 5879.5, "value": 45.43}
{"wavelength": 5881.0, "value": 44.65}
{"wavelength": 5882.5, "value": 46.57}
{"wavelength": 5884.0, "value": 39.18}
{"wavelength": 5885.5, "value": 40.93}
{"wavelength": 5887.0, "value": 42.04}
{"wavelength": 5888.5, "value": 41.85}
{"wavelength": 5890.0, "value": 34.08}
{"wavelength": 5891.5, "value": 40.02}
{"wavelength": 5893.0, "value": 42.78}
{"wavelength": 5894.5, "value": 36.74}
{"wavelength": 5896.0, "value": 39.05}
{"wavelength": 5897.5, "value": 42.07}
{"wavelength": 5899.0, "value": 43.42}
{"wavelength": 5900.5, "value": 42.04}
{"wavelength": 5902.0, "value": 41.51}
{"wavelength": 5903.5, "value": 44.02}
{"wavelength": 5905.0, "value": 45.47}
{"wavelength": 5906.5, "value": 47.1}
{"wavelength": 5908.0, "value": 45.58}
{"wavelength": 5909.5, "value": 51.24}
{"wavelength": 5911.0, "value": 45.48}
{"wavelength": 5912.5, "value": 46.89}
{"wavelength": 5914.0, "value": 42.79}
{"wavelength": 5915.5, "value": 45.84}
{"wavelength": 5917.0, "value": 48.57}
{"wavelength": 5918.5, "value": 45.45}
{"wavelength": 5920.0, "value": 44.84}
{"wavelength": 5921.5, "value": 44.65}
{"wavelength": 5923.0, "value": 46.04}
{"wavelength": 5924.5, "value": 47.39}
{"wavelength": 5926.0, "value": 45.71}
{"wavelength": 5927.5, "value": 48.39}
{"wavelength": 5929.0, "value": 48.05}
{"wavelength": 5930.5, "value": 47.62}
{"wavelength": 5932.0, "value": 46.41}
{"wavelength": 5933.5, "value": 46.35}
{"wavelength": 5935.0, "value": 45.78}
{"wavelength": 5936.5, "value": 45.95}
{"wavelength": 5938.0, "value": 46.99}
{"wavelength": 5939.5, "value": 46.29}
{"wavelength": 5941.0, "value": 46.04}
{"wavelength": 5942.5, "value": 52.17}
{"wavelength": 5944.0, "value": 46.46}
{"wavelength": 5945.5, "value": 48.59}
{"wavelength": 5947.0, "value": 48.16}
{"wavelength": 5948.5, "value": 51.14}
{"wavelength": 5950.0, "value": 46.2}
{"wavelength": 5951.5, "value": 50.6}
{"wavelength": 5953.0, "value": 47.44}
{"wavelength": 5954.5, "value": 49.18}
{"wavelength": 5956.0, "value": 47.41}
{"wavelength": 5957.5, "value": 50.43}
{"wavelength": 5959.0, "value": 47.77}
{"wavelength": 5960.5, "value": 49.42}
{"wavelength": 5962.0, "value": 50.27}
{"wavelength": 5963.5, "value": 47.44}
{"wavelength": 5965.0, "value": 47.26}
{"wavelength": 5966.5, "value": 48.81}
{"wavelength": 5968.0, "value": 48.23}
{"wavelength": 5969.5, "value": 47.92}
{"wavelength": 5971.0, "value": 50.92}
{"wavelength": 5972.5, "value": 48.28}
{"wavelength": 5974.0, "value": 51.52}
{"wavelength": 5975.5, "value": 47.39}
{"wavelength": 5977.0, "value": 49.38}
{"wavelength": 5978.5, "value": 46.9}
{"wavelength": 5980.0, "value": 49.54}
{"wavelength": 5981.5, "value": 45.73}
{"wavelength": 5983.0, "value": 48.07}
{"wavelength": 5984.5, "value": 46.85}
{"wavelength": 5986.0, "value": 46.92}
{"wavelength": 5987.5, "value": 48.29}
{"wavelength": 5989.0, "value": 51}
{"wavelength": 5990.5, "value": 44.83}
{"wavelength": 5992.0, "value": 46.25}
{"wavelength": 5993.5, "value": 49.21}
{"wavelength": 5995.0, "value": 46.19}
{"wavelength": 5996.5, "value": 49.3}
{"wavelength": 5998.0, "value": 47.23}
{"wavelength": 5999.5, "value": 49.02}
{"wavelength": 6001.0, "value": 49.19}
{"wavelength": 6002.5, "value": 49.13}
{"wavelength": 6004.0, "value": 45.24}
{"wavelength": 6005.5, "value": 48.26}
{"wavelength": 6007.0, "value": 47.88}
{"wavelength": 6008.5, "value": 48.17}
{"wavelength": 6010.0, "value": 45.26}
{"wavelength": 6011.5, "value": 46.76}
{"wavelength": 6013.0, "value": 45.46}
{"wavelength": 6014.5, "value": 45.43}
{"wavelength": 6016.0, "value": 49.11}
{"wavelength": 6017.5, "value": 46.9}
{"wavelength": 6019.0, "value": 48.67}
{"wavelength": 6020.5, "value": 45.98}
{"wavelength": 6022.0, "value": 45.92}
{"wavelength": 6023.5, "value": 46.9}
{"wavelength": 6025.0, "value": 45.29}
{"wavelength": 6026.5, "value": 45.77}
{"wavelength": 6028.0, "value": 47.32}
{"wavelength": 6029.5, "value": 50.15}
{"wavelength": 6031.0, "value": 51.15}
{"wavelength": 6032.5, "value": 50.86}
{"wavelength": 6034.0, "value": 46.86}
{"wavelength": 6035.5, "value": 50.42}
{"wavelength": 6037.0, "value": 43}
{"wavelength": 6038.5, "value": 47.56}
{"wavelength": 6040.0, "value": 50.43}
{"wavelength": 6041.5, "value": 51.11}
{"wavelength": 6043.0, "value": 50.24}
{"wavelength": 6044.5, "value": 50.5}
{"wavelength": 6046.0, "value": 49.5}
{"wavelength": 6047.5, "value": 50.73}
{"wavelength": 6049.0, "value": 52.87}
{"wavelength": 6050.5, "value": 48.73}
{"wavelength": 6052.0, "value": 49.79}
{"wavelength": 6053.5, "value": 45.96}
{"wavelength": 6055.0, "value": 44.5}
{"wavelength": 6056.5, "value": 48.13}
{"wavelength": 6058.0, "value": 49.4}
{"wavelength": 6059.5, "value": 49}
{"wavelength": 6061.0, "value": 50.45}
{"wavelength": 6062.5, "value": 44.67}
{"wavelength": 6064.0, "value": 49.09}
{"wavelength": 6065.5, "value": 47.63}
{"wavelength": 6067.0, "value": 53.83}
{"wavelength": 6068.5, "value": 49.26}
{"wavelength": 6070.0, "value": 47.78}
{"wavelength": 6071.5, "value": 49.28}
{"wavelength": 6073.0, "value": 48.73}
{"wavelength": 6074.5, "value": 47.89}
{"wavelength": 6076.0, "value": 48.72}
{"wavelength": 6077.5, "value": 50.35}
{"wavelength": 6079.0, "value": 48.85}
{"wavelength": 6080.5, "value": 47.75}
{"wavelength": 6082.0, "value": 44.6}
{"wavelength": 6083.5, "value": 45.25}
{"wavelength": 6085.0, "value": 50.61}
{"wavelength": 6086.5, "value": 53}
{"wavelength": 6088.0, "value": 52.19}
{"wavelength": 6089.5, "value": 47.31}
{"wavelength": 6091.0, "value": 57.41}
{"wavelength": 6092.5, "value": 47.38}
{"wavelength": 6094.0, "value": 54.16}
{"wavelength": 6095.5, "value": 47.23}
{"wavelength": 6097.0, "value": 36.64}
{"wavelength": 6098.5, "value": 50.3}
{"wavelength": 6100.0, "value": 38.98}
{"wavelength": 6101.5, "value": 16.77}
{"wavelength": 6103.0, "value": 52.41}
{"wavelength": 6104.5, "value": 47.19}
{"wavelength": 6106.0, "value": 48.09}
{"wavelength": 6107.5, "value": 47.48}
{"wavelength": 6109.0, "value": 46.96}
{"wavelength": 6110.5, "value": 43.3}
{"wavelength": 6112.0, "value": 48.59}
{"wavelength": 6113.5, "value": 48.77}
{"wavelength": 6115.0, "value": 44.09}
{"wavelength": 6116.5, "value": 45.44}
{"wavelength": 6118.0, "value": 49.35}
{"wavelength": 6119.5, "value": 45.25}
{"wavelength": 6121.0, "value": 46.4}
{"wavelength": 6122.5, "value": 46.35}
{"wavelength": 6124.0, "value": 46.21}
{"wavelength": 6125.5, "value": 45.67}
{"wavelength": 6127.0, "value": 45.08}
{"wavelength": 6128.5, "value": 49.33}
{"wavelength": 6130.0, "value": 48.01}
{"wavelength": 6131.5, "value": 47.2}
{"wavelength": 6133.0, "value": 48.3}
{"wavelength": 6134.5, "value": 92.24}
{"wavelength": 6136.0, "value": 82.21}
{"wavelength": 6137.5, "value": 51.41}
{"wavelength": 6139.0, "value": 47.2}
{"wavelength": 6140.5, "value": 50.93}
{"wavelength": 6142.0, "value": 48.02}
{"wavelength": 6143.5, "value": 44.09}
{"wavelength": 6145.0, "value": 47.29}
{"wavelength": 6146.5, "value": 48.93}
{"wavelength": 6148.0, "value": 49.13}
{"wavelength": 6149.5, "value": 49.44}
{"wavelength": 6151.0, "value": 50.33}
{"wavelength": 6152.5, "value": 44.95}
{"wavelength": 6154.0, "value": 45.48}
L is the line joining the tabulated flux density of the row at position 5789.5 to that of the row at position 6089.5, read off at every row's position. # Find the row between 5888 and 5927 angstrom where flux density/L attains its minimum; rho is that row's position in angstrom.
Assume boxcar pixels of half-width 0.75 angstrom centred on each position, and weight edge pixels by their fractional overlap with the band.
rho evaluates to 5890.0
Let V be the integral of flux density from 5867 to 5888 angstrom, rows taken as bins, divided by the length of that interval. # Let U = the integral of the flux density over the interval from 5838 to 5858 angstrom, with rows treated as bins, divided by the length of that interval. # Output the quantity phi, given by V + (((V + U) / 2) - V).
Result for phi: 47.2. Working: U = 48.4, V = 46.0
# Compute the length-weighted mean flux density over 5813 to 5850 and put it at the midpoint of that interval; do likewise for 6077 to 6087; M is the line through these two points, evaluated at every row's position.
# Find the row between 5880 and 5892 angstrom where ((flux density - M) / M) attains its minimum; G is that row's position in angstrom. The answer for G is 5890.0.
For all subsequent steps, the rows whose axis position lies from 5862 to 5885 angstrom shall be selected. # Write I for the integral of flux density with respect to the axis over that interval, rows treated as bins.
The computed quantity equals 1091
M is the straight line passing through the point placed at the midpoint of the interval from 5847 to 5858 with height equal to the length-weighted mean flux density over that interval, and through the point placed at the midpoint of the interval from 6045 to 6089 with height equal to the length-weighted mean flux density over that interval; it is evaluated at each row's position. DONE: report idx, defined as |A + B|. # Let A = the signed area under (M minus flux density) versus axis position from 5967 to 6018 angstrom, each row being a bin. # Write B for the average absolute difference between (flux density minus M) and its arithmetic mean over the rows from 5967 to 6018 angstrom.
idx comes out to 35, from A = 34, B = 1.4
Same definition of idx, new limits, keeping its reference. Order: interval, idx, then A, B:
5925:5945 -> 22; 21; 1.2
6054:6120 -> 113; 110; 3.3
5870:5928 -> 198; 195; 2.9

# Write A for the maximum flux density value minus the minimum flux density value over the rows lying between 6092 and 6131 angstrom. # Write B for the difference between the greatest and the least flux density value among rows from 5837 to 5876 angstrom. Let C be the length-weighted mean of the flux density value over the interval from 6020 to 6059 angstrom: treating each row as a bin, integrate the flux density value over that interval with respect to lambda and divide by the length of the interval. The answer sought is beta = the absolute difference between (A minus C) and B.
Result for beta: 32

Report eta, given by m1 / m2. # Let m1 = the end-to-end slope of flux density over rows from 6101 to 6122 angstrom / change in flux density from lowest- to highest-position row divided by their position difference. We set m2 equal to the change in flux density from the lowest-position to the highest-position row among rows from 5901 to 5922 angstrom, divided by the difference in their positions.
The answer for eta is 9.4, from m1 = 1.52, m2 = 0.16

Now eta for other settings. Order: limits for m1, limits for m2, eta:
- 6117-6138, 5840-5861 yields -0.8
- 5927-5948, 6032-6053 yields 0.2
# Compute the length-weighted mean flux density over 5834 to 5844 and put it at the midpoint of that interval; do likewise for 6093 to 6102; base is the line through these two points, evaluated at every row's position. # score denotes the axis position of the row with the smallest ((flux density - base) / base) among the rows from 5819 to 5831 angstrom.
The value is 5819.5 angstrom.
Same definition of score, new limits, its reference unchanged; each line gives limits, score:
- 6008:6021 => 6010.0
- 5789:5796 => 5794.0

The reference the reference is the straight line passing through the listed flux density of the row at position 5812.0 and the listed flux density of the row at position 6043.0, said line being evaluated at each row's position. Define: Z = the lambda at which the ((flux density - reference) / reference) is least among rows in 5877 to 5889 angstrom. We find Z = 5884.0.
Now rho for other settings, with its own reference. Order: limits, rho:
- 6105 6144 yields 6110.5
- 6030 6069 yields 6037.0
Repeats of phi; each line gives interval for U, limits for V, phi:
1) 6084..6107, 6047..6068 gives 47.8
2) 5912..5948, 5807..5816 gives 47.2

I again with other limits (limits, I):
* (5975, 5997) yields 1050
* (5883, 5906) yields 946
